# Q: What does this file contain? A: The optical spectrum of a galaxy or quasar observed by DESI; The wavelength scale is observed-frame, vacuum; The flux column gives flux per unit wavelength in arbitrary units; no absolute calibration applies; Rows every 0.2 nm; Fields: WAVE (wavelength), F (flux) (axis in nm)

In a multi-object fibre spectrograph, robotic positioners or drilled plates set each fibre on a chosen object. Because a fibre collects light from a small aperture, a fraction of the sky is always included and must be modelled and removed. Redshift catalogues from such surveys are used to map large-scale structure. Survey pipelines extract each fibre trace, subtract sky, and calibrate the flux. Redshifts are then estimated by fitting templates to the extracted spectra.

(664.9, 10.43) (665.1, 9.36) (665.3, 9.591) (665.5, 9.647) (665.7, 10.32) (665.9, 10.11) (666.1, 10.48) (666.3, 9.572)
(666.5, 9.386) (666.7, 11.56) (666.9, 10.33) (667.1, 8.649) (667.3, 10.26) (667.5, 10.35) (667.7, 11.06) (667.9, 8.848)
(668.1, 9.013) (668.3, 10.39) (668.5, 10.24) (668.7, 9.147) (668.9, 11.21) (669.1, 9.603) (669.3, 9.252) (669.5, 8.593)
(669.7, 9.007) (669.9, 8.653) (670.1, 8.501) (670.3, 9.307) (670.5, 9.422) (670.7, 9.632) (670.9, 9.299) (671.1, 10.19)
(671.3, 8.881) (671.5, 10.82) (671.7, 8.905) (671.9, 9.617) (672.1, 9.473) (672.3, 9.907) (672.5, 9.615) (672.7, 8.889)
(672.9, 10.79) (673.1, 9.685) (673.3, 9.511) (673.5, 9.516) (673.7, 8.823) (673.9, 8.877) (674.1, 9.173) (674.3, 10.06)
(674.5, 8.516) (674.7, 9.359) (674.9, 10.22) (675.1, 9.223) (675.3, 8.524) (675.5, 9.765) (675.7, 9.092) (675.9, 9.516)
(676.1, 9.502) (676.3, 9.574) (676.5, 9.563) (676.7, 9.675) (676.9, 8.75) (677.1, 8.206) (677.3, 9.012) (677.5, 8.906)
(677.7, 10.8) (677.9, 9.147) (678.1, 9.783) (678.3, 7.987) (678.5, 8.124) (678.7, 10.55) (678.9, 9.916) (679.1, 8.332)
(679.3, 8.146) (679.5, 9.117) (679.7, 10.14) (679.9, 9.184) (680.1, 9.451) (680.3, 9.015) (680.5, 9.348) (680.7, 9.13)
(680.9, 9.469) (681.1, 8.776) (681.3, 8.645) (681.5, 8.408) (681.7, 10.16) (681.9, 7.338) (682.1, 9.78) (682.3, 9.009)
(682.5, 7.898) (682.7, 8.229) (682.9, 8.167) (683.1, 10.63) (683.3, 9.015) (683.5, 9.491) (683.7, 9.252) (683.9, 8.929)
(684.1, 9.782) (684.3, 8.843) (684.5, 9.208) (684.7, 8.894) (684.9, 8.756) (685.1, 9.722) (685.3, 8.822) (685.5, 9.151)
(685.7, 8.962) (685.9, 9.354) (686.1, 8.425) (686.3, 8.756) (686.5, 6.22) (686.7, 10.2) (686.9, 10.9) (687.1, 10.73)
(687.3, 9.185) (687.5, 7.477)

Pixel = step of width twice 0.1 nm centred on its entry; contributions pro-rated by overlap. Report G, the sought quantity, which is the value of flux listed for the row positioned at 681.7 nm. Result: 10.16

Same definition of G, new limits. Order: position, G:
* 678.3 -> 7.987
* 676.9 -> 8.75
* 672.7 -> 8.889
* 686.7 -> 10.2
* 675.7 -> 9.092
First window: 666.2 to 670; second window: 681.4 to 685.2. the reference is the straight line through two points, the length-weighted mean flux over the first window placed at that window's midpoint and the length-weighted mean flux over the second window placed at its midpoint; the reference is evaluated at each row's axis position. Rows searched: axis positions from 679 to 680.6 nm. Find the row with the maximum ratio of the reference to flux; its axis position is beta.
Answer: 679.3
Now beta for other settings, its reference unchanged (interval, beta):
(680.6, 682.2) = 681.9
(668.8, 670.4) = 670.1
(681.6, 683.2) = 681.9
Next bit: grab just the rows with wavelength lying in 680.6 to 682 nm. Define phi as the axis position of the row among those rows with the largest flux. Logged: 681.7 nm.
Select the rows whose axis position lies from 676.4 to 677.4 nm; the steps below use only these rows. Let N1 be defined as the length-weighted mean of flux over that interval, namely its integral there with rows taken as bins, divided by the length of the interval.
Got 9.0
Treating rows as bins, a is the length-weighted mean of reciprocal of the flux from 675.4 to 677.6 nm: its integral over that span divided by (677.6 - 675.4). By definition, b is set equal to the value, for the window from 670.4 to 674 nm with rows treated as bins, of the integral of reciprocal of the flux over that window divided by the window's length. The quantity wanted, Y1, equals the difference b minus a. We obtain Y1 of -0.0035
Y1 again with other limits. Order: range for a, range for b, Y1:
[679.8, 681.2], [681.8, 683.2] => 0.0075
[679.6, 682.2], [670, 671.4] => -0.0025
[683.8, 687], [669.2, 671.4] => -0.0024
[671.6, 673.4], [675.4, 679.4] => 0.0048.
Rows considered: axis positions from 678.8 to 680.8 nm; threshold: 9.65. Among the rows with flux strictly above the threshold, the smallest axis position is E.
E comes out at 678.9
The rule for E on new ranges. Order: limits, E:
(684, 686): 684.1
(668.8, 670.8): 668.9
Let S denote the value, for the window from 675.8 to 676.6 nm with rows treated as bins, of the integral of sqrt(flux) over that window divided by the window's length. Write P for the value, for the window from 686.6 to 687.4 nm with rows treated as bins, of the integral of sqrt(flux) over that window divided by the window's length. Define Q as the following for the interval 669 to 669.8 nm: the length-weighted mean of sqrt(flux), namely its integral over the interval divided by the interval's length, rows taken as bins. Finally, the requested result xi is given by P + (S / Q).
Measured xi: 4.22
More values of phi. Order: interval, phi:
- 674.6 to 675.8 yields 674.9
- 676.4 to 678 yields 677.7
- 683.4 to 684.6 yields 684.1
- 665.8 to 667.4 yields 666.7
